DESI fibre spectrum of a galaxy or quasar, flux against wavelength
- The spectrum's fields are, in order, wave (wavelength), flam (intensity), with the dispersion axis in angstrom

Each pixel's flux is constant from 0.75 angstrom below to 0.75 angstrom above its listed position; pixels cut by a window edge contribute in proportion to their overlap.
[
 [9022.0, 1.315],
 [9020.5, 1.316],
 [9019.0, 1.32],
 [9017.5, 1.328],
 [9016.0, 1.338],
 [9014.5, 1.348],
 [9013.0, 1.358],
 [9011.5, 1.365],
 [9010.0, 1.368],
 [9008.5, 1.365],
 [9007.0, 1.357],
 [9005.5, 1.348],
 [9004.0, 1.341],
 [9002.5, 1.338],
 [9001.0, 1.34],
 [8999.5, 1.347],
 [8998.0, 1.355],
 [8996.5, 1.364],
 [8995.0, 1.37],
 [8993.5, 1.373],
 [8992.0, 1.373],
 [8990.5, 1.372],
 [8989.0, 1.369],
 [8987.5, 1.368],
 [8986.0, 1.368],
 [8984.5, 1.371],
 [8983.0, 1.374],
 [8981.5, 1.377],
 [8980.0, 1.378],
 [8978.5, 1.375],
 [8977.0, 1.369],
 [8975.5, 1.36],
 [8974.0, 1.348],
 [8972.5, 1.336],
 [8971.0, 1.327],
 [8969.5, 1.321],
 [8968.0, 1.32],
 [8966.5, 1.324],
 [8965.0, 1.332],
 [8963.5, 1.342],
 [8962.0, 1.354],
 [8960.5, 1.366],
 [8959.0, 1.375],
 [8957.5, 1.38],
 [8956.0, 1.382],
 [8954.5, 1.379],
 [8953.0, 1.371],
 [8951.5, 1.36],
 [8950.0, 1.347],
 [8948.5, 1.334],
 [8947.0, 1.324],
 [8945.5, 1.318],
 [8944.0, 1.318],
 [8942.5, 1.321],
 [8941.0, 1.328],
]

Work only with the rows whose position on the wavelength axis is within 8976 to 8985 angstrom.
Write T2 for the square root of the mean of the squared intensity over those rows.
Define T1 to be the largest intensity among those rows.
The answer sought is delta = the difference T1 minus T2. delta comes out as 0.004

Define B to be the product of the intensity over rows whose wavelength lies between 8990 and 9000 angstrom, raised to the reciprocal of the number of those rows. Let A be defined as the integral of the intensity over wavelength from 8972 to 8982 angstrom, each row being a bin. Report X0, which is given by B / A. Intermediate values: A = 13.6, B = 1.365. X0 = 0.100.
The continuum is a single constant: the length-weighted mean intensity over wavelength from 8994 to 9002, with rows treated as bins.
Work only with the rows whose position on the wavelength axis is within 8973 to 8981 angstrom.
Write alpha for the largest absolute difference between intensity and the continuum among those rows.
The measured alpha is 0.023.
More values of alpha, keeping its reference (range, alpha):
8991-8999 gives 0.018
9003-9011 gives 0.014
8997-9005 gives 0.017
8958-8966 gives 0.023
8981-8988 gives 0.022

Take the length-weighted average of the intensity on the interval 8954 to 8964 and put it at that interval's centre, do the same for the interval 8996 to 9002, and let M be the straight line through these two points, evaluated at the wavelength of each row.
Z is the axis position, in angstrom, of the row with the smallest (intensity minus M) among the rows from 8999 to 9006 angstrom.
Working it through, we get 9002.5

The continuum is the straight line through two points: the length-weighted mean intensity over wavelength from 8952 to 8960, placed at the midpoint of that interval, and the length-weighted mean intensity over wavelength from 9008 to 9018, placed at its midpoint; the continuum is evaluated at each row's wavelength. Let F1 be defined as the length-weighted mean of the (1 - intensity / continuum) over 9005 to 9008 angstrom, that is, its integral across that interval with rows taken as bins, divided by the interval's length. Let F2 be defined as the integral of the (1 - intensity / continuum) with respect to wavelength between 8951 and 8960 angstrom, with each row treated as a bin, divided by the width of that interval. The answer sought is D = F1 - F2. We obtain 0.00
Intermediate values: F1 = 0.001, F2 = 0.00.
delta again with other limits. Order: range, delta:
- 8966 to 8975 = 0.019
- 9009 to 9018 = 0.017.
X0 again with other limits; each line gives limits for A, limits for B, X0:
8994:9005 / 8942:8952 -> 0.090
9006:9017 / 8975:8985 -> 0.092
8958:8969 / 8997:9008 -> 0.091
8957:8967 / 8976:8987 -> 0.101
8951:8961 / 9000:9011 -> 0.098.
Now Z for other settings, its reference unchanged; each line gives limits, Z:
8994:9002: 9001.0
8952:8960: 8953.0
